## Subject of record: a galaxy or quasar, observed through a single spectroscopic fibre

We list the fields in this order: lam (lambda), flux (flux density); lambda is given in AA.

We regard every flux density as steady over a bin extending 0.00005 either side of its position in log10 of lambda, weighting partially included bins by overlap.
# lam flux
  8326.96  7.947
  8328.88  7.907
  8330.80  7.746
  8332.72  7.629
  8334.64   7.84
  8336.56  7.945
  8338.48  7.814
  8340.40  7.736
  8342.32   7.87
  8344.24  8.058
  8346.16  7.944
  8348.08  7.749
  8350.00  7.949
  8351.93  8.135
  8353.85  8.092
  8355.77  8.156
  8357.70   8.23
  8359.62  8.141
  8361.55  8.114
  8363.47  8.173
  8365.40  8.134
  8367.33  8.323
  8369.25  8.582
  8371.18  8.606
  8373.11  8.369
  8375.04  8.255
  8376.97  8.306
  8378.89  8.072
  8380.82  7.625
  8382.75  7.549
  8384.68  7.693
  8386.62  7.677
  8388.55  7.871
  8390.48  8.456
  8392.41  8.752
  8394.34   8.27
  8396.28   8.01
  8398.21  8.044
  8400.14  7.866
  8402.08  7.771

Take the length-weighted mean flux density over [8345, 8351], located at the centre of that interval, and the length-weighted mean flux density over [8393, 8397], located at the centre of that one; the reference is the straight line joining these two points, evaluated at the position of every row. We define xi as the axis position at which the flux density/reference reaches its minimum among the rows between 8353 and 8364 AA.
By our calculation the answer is 8361.55 AA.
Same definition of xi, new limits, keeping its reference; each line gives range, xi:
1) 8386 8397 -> 8386.62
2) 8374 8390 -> 8382.75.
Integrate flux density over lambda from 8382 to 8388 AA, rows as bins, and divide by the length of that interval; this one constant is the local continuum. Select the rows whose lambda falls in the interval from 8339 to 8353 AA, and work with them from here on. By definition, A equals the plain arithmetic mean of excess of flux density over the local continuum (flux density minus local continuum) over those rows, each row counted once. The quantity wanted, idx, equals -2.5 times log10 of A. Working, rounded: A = 0.3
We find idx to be 1.42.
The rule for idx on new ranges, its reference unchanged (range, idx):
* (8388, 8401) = 0.69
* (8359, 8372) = 0.47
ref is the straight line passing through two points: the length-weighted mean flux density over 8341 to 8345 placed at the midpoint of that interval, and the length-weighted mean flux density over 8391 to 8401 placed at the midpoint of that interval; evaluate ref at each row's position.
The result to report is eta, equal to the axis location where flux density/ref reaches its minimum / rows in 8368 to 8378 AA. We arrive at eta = 8375.04 AA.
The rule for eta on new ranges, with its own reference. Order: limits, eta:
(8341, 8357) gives 8348.08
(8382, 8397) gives 8382.75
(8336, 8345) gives 8340.40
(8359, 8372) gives 8361.55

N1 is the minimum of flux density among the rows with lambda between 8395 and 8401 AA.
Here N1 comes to 7.866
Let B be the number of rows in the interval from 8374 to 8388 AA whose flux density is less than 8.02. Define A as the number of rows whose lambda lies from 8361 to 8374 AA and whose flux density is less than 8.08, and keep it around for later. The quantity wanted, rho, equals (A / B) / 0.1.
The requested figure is 0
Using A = 0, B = 4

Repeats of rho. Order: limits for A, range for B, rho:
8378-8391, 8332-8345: 10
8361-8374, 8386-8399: 0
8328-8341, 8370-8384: 35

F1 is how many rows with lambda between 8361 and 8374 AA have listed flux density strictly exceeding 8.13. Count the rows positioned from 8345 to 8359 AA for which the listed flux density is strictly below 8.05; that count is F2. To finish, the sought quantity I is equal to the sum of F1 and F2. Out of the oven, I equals 9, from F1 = 6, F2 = 3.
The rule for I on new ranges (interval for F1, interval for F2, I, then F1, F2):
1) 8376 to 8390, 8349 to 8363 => 2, 1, 1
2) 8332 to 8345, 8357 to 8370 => 0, 0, 0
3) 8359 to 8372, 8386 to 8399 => 10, 6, 4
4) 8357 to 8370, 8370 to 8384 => 8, 6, 2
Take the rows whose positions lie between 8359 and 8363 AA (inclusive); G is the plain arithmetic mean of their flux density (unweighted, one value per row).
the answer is 8.13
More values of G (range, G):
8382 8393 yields 8.00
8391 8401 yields 8.19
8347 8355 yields 7.98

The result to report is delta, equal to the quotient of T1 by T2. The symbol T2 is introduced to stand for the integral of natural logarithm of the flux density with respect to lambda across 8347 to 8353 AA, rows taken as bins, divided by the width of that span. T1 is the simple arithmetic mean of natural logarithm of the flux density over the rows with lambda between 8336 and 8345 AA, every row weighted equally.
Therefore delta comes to 1.00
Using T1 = 2.06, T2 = 2.07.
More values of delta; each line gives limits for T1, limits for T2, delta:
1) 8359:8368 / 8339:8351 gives 1.02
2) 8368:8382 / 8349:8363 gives 1.01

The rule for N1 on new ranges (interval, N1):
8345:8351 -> 7.749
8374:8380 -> 8.072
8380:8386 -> 7.549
